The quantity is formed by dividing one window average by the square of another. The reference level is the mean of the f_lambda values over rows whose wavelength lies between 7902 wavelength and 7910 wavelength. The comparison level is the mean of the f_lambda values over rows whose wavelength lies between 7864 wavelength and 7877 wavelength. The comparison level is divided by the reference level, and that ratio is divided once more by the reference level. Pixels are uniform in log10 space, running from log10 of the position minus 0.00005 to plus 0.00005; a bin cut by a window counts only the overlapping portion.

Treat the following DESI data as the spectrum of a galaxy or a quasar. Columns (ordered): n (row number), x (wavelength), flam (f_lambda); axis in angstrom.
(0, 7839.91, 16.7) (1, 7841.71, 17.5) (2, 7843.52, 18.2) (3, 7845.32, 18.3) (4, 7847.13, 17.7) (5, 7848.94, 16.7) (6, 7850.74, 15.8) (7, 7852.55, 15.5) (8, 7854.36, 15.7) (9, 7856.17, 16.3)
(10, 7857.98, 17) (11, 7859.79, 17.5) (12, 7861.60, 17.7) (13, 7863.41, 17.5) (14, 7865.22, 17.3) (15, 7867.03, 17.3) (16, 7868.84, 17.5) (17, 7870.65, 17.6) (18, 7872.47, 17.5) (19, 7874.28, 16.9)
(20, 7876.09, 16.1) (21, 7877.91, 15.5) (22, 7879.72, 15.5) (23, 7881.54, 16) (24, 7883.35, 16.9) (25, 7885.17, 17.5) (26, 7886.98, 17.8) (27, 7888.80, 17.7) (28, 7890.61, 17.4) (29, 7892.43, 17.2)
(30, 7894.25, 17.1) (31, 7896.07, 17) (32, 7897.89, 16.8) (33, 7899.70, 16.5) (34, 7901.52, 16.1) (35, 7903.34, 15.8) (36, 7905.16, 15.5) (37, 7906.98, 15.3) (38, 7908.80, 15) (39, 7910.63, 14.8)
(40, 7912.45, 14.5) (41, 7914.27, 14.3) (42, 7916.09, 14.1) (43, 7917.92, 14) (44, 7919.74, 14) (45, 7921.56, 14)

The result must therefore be 0.0724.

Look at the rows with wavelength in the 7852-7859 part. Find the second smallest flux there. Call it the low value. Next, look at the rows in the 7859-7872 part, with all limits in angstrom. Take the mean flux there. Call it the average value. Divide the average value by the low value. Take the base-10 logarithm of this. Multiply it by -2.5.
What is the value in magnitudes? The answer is -0.12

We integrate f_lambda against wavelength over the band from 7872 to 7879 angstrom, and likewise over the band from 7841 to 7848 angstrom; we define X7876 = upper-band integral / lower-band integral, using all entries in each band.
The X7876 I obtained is 0.92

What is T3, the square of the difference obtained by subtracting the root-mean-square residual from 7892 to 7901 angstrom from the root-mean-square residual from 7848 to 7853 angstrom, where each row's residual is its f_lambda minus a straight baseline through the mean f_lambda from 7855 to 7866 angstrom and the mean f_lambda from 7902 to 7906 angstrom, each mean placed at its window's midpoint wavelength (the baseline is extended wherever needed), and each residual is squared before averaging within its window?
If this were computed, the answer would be 0.4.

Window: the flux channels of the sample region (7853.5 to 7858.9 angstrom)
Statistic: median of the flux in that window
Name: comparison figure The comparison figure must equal 16.3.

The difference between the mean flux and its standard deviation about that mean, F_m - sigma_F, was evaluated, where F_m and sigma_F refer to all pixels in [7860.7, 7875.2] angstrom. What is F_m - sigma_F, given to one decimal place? 17.2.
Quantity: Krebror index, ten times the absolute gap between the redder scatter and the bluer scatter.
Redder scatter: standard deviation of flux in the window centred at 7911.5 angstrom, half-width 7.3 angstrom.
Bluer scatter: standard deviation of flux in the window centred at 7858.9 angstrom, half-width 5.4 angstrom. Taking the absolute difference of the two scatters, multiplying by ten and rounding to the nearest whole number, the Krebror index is 2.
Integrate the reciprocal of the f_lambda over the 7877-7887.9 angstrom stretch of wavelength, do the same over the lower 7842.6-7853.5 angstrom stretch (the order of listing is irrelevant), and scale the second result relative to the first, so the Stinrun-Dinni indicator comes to 0.97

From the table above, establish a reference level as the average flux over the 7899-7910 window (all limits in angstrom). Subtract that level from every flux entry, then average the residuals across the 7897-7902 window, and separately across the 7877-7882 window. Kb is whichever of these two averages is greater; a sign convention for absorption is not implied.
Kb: 0.8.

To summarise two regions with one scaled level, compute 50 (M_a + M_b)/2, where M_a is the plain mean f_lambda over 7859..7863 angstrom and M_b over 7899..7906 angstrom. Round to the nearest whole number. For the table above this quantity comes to 839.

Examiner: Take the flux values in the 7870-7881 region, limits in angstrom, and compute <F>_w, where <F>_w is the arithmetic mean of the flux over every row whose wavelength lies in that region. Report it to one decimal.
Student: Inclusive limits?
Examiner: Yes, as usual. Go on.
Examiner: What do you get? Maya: 16.5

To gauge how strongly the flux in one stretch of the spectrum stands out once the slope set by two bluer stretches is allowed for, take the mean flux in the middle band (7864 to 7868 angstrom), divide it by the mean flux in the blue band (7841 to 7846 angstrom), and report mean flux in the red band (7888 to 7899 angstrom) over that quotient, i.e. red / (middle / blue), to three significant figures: 17.9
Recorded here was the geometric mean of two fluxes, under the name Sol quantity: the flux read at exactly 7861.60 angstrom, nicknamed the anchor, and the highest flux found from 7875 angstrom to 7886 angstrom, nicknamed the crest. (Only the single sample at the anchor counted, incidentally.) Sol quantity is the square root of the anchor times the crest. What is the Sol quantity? 17.6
